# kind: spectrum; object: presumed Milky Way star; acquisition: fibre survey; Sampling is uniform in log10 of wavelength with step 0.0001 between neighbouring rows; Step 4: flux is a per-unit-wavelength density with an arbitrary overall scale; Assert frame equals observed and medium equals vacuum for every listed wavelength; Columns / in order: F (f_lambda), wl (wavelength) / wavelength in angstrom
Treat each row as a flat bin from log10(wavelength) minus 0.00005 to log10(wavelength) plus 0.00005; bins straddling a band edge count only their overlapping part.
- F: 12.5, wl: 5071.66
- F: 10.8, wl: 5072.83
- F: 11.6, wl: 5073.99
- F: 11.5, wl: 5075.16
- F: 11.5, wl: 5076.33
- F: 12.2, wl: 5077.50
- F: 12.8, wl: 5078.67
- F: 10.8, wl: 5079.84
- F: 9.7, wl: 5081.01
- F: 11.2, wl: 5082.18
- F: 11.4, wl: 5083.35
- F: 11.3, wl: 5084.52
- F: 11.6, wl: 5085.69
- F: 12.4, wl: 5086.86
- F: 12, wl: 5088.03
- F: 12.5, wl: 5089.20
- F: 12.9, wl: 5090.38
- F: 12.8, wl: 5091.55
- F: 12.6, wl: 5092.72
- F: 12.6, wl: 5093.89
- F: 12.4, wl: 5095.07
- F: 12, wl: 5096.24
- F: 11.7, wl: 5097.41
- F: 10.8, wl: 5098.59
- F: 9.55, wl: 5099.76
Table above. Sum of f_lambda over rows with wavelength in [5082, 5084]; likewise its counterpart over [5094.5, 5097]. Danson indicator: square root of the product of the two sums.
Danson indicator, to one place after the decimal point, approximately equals 23.5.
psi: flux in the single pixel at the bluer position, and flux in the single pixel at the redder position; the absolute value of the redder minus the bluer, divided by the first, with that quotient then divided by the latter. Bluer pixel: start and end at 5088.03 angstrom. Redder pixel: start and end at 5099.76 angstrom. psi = 0.021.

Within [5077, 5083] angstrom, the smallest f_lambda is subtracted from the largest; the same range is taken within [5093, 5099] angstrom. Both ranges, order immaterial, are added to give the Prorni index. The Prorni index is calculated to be 4.9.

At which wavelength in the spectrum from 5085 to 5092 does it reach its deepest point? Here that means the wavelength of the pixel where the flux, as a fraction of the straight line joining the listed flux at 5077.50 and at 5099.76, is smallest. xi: 5085.69 angstrom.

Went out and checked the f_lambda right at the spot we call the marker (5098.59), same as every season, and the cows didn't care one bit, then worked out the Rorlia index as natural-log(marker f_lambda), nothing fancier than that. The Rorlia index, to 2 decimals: 2.38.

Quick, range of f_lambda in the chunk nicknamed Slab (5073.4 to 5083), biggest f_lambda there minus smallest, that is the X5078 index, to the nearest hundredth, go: 3.10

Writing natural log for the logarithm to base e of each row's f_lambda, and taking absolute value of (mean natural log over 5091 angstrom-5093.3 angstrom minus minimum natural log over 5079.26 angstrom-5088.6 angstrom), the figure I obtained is 0.27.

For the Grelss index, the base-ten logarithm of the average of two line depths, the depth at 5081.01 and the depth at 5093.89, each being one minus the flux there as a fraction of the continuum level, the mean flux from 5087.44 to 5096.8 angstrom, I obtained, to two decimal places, -0.97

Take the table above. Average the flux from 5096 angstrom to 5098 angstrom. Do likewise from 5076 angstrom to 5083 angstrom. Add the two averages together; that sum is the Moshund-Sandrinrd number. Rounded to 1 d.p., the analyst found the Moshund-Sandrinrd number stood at 23.2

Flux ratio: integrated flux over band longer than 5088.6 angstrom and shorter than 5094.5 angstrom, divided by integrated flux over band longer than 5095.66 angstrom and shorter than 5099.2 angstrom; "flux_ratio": 1.8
